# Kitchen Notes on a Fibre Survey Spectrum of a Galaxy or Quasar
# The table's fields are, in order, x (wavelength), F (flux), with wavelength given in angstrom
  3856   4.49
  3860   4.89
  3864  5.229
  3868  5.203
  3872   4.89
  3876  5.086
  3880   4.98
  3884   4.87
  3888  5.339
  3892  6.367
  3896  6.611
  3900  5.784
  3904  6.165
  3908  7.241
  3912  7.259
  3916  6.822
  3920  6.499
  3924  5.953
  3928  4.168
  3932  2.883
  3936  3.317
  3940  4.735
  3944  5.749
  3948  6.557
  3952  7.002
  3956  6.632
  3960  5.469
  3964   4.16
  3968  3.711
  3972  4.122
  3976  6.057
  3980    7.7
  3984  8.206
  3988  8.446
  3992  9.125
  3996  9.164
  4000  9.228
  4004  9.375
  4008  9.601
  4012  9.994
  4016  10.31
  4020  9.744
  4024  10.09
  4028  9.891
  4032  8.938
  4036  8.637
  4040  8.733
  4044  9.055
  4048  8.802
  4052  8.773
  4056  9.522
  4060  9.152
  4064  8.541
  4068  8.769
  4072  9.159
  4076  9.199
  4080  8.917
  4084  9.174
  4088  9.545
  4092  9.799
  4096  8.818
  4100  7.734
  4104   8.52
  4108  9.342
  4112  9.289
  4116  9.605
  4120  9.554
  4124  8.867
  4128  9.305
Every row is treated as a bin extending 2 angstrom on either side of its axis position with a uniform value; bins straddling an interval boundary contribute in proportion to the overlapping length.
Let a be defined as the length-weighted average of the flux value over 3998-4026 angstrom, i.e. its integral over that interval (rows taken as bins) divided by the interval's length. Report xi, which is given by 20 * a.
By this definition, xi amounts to 195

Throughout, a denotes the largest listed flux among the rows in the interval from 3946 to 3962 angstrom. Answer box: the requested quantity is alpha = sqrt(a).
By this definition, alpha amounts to 2.65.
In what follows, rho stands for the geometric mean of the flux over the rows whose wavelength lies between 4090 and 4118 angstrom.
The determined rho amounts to 9.0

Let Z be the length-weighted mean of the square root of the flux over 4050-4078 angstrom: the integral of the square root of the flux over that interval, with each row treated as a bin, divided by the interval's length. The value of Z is 3.0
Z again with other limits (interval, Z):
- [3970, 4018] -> 2.9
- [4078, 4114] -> 3.0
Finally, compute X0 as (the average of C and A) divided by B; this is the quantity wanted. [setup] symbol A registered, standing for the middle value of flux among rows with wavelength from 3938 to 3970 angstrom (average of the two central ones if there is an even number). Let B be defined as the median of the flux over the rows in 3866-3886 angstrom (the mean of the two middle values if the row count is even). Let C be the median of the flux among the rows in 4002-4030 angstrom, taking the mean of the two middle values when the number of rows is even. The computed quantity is 1.6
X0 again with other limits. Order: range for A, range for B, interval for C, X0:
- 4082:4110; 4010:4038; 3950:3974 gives 0.7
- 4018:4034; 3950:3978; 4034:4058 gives 1.7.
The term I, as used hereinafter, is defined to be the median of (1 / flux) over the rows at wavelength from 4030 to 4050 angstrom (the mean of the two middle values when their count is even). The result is 0.11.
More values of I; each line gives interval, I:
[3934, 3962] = 0.17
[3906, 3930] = 0.15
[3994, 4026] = 0.10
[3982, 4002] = 0.11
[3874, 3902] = 0.19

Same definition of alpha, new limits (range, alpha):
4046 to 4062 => 3.09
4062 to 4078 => 3.03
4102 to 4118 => 3.10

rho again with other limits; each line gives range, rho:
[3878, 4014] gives 6.2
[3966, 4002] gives 7.0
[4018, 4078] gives 9.1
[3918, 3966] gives 5.1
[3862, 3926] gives 5.8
